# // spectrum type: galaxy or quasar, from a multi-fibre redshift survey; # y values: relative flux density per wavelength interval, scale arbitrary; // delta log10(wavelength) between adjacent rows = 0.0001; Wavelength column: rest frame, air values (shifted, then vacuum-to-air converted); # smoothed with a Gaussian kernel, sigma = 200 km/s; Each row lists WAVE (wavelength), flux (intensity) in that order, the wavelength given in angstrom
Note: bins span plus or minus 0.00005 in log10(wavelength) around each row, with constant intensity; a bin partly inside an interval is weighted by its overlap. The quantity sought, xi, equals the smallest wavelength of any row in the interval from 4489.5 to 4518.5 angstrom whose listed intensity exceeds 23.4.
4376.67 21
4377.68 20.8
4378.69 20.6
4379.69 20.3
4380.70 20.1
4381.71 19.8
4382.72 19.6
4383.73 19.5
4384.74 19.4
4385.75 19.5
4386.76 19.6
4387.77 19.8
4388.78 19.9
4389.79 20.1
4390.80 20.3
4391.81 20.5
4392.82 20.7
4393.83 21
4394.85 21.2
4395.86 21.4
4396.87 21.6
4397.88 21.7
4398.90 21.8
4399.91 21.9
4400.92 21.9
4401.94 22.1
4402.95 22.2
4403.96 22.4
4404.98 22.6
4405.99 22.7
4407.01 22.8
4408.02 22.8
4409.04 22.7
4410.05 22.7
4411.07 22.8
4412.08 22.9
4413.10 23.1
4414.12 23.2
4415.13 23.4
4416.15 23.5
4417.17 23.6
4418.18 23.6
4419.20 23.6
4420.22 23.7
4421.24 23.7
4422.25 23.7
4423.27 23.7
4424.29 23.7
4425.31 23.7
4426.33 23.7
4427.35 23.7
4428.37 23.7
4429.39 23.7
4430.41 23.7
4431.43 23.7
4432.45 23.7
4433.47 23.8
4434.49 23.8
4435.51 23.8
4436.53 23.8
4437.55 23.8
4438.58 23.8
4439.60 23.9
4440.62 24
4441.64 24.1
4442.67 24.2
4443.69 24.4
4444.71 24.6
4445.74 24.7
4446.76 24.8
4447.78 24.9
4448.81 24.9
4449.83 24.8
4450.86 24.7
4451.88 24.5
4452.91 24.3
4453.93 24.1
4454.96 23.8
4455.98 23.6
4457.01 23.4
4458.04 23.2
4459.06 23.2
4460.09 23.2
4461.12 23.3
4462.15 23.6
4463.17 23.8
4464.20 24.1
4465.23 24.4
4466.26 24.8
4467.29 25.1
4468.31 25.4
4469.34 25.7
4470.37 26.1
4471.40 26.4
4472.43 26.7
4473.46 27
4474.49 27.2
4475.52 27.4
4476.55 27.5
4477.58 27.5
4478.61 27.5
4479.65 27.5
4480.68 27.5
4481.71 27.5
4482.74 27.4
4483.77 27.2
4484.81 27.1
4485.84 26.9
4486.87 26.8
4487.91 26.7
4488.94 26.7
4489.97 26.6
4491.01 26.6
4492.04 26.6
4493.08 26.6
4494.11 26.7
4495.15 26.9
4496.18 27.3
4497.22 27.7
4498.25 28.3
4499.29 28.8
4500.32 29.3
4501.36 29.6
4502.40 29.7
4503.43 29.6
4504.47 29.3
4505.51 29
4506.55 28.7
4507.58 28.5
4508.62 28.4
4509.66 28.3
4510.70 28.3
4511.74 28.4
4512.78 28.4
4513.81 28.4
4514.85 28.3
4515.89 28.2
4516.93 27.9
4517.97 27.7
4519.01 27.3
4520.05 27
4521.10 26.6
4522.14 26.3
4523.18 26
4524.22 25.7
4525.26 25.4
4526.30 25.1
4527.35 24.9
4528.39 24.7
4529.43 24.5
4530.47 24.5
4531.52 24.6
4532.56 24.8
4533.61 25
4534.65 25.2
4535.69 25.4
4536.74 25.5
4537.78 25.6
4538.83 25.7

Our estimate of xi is 4489.97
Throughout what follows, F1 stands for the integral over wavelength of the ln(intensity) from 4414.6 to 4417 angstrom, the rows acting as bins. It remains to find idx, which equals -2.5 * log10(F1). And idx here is -2.20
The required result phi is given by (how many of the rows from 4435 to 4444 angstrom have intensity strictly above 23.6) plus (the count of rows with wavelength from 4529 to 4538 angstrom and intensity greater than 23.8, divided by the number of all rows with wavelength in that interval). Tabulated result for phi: 10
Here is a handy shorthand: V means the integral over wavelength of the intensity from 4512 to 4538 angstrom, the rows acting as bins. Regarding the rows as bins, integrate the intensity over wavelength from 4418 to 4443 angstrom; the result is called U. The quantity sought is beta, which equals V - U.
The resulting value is 86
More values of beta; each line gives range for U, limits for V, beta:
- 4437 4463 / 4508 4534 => 66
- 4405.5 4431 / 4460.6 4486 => 69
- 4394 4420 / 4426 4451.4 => 26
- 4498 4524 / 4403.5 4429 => -140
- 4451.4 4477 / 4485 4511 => 89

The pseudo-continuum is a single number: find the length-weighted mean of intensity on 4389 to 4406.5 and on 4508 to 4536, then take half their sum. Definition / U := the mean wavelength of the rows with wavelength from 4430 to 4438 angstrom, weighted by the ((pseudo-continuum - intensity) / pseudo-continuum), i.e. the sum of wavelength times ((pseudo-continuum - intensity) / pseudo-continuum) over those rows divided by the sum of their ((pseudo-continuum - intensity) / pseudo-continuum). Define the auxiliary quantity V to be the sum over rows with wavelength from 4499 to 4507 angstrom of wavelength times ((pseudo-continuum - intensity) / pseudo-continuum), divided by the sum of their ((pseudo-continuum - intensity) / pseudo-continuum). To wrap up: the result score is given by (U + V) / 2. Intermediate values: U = 4433.6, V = 4502.9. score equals 4468.2 angstrom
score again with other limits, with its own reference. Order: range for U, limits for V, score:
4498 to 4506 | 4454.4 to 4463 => 4480.5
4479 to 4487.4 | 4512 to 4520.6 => 4499.6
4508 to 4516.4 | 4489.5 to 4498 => 4503.1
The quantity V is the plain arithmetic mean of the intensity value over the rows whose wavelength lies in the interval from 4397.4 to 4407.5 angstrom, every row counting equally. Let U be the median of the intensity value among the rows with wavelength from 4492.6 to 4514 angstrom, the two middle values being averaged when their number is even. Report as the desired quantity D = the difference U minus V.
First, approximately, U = 28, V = 22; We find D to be 6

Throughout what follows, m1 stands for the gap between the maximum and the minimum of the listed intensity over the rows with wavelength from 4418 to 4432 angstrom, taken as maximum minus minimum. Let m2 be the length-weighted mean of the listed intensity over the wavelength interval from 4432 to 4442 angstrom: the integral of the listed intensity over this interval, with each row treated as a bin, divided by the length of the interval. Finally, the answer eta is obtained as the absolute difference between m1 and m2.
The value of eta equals 23.8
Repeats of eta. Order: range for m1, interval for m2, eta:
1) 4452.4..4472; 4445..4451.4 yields 21.6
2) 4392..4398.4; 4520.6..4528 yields 24.7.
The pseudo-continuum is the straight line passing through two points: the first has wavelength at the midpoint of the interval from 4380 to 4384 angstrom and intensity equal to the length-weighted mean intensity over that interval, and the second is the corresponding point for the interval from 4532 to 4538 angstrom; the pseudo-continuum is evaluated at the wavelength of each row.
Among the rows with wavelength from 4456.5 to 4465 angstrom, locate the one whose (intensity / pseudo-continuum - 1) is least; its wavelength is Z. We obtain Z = 4460.09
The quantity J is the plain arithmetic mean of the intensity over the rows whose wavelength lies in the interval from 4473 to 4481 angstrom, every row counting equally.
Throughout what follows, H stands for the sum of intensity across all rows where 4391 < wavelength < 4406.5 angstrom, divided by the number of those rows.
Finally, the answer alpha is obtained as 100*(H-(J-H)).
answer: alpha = 1604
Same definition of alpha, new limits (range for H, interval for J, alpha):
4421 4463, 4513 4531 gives 2149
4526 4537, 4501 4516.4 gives 2111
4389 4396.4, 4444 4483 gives 1622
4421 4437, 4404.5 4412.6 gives 2470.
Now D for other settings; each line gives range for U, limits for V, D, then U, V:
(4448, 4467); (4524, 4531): -1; 24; 25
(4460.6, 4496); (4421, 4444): 3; 27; 24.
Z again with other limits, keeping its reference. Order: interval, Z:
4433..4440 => 4438.58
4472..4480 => 4472.43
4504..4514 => 4513.81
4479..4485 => 4484.81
